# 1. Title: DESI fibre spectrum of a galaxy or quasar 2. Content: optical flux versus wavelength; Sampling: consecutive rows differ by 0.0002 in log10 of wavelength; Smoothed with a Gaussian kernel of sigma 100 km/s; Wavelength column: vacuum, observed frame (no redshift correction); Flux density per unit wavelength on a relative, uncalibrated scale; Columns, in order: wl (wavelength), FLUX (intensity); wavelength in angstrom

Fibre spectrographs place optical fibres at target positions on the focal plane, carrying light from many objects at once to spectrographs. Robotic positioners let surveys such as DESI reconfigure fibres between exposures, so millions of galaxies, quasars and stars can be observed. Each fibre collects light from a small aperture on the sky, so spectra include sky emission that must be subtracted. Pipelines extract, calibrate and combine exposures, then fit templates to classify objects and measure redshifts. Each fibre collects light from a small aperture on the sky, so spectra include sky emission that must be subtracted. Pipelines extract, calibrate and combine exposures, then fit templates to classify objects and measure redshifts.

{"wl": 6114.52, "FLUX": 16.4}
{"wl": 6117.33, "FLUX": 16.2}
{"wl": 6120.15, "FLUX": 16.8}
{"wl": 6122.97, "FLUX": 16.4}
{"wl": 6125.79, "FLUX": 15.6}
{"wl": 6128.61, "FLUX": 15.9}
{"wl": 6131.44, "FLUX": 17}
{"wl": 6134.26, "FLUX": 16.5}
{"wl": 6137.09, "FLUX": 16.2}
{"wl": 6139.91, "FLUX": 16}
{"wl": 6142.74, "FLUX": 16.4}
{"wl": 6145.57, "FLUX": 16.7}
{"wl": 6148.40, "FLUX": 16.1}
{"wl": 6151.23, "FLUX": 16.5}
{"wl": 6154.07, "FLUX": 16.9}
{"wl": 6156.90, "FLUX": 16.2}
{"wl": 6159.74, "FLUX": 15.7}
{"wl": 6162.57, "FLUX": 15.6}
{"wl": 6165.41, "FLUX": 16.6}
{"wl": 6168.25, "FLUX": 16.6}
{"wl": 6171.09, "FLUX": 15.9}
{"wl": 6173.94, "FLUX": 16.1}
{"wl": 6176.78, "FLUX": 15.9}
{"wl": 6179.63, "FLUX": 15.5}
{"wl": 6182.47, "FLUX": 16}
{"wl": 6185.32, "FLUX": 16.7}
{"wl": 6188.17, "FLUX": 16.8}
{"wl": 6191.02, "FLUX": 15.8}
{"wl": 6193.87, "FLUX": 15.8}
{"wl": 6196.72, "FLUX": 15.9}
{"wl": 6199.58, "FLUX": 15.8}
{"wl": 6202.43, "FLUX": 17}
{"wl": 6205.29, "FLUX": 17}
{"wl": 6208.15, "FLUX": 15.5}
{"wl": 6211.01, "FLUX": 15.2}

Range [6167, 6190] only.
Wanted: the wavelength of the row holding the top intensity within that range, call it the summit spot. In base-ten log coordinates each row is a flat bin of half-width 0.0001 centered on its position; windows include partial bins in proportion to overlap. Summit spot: 6188.17 angstrom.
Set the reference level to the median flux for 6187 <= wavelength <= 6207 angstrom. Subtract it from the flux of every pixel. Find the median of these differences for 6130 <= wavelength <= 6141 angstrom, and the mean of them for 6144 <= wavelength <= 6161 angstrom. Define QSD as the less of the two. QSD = 0.45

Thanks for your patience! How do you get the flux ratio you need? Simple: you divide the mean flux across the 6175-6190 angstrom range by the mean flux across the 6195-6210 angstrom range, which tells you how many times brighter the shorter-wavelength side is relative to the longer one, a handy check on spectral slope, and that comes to 1.00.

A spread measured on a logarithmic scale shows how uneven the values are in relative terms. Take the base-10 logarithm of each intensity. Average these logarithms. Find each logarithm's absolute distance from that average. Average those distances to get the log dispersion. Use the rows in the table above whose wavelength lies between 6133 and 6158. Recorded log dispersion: 0.0062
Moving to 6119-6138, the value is 0.0101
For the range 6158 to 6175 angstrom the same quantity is 0.0094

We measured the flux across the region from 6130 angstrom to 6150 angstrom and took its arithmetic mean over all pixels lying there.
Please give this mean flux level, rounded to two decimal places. 16.41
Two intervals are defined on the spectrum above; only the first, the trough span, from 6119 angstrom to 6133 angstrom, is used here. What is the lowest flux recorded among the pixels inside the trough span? 15.6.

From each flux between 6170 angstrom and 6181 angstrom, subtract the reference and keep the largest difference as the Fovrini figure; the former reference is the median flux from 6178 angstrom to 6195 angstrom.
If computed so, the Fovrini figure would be 0.20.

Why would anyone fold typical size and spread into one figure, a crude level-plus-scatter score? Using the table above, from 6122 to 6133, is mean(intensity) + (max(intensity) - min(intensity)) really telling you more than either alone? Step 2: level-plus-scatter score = 17.62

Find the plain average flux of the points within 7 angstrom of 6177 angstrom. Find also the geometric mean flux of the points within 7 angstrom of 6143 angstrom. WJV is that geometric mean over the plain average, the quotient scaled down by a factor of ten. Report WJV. 0.103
